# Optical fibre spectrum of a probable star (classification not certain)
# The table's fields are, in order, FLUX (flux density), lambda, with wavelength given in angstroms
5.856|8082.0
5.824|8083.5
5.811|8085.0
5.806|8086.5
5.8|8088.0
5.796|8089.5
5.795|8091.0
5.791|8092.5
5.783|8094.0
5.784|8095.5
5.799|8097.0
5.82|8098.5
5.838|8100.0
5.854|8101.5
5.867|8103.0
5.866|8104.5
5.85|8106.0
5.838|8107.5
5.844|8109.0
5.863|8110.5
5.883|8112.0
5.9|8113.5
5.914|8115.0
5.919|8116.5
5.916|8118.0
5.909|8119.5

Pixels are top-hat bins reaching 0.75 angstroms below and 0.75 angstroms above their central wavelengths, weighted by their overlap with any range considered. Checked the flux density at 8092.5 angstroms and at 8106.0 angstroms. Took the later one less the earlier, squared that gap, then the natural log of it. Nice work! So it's -5.7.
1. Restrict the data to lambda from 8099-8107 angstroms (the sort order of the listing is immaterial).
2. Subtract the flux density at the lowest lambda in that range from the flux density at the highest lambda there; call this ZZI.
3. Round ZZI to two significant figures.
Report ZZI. 0.012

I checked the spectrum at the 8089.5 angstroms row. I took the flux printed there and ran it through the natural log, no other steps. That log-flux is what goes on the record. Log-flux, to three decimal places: 1.757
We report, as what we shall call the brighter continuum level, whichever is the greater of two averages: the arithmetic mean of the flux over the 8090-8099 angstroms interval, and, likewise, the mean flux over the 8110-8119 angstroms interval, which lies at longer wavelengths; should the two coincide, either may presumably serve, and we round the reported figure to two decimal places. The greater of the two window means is 5.90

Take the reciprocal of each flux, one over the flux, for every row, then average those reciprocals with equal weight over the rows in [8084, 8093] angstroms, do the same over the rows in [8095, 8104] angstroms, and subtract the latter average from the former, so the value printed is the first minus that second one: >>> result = 0.0008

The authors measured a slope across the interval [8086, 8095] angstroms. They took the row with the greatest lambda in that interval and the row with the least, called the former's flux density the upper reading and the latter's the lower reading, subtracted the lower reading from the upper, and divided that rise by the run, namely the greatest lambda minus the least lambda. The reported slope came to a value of -0.003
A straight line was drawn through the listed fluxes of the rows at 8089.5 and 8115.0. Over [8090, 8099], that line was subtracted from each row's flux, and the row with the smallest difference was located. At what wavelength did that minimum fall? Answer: 8095.5 angstroms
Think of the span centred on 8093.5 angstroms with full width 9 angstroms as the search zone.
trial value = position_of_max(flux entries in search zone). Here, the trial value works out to 8097.0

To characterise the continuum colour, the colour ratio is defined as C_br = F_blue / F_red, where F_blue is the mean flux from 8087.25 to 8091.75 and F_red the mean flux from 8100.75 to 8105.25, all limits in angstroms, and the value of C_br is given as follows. 0.989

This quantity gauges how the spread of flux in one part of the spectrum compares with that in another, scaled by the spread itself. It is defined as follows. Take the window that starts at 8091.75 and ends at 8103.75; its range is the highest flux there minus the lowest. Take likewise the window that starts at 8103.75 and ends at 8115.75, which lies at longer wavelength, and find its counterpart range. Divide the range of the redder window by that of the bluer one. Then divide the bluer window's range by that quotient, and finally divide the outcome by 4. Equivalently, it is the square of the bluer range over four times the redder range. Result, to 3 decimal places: 0.023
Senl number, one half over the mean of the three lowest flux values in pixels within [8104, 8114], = 0.0856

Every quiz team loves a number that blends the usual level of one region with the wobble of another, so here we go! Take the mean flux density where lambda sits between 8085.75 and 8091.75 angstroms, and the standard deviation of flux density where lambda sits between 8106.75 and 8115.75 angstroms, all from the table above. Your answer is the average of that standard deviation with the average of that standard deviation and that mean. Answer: 1.47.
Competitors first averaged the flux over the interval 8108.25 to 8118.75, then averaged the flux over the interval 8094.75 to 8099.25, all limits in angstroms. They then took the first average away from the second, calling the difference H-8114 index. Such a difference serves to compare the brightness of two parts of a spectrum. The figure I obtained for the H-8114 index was -0.090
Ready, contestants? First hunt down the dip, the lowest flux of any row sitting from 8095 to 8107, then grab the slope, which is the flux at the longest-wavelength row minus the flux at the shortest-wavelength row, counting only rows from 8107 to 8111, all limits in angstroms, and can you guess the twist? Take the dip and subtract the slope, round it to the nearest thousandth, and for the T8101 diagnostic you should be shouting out 5.759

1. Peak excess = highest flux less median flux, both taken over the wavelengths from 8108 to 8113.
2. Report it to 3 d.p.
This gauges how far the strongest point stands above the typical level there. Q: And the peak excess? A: 0.020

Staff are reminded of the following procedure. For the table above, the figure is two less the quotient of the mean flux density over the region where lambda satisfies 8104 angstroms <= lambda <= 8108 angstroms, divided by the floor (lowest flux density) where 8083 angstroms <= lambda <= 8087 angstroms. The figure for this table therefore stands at 0.992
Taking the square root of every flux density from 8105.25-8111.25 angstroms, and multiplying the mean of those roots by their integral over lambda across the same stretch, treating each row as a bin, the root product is 35.1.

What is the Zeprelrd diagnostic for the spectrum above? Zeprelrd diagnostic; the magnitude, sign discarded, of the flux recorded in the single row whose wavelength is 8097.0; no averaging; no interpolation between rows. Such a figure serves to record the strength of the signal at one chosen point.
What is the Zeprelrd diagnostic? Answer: 5.80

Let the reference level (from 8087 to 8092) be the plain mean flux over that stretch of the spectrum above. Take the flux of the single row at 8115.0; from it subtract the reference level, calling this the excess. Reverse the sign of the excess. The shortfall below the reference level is -0.12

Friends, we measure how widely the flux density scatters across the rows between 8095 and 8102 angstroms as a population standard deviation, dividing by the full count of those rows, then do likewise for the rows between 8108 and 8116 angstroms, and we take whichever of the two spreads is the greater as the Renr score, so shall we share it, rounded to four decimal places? 0.0253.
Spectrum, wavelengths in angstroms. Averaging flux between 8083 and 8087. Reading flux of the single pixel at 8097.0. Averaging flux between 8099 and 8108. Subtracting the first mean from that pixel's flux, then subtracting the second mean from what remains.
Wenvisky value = -5.87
